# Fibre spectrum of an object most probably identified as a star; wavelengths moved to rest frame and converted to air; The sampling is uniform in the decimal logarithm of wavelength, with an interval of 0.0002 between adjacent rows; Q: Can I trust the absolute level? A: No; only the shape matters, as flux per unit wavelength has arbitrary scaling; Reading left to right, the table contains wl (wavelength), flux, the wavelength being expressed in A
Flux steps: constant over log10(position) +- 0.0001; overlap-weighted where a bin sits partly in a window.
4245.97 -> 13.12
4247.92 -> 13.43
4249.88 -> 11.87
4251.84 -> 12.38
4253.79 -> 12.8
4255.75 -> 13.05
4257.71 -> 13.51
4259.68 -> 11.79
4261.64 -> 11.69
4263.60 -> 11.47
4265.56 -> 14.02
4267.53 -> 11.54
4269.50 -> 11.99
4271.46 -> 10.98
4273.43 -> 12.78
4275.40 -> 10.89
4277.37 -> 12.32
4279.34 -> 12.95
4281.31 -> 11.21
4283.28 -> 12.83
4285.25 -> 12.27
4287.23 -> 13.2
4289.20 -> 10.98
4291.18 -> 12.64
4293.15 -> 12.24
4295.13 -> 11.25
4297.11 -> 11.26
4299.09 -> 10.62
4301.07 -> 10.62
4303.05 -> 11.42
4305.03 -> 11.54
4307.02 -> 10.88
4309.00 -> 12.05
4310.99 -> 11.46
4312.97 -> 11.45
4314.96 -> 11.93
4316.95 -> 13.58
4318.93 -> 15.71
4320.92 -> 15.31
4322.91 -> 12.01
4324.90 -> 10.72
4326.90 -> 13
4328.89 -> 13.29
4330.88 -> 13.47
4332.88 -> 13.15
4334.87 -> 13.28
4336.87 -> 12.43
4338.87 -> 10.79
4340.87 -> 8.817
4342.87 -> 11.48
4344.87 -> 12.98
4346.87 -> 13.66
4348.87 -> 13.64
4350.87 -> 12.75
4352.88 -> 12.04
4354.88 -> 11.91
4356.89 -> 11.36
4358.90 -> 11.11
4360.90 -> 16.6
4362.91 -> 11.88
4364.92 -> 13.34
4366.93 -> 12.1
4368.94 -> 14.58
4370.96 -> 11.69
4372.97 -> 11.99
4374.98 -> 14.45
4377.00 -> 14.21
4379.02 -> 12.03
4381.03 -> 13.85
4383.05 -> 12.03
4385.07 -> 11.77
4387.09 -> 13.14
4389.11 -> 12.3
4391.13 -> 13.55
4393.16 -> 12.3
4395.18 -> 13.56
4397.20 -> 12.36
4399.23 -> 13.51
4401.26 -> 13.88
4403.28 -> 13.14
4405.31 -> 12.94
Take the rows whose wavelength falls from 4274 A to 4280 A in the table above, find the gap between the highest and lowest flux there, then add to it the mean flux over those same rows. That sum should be 14.1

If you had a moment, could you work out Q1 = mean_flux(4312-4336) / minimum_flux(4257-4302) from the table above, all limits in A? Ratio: 1.23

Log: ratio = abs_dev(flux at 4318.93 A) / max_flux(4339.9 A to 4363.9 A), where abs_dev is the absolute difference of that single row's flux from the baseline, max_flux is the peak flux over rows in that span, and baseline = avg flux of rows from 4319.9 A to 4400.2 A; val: 0.181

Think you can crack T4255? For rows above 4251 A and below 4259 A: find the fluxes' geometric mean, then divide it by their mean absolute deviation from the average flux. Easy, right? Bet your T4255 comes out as 37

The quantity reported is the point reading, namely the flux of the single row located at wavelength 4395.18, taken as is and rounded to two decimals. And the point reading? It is 13.56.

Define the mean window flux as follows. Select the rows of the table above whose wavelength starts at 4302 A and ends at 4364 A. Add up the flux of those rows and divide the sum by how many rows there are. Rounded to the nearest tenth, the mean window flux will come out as 12.4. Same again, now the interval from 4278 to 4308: 11.7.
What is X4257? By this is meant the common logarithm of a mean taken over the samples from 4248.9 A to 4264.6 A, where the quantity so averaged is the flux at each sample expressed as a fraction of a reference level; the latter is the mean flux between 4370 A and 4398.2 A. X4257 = -0.017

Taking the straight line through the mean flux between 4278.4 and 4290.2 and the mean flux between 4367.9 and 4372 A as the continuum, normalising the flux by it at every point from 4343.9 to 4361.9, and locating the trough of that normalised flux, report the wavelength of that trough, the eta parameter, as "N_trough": 4358.90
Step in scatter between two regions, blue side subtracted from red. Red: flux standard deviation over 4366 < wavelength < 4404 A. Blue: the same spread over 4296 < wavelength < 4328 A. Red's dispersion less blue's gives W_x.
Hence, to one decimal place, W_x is -0.6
